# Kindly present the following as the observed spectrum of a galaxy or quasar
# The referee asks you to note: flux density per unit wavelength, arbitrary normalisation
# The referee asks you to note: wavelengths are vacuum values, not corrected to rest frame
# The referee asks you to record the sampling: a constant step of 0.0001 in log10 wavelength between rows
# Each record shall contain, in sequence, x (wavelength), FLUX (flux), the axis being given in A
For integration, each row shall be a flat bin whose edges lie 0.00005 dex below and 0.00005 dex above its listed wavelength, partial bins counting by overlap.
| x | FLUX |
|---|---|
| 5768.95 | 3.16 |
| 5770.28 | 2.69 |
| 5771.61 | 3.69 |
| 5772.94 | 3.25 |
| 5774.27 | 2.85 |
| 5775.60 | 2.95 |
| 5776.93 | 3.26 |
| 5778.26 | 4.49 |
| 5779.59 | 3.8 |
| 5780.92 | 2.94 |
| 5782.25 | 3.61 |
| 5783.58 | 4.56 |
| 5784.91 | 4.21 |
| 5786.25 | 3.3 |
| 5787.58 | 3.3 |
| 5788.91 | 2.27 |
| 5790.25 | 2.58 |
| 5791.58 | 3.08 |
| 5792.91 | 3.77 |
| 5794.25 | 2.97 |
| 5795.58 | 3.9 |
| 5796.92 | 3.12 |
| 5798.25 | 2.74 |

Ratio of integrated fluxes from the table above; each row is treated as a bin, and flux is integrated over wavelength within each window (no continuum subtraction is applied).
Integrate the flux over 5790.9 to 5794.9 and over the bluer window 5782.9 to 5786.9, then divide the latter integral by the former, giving 1.23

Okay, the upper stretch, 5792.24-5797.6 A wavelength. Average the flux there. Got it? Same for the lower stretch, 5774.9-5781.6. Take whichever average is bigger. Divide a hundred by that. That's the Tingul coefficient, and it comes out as 28.7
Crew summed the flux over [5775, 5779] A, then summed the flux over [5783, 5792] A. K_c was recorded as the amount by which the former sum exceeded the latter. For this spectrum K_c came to -13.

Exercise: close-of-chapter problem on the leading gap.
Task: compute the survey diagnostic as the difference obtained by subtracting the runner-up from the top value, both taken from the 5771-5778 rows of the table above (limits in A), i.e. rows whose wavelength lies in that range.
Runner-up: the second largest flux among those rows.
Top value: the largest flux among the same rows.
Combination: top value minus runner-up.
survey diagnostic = 0.430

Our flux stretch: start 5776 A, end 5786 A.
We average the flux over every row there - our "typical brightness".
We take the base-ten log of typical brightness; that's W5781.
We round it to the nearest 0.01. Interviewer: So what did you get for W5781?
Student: 0.58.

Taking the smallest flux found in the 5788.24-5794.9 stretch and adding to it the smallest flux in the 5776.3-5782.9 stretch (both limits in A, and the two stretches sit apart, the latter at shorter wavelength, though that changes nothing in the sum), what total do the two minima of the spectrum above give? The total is 5.2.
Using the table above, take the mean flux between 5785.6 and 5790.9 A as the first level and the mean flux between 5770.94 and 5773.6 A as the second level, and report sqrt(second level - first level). 0.78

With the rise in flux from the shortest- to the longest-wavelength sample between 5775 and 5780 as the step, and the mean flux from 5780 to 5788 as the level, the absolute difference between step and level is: 2.8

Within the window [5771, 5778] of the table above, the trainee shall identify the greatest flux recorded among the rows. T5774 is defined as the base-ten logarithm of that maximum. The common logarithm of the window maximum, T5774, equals 0.567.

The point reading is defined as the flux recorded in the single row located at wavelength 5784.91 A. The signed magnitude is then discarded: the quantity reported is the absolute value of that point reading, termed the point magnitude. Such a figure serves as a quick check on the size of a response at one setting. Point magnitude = 4.2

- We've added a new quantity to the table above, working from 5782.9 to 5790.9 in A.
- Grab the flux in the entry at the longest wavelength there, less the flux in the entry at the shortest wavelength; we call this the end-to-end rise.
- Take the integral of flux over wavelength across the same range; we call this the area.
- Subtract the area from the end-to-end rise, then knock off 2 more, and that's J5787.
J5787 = -31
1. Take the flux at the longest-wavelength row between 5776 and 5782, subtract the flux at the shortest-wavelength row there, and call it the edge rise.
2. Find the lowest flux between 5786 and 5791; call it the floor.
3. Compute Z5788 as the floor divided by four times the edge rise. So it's -2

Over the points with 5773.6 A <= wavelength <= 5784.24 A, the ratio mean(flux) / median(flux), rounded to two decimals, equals 1.04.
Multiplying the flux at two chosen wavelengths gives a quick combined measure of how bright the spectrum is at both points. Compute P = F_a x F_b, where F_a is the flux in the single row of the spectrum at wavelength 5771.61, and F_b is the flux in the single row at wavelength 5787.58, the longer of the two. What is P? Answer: 12.2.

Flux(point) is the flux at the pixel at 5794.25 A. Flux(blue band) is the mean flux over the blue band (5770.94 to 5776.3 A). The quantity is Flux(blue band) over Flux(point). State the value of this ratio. 1.07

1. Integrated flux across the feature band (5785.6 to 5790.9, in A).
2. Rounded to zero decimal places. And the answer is 15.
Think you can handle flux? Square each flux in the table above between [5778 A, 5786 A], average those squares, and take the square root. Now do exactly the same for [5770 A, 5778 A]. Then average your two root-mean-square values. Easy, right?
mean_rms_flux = 3.55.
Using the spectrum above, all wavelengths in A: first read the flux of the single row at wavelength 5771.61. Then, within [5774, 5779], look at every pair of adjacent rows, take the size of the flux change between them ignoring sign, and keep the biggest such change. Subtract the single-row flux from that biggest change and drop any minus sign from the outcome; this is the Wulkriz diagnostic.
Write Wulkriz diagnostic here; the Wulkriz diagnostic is 2.5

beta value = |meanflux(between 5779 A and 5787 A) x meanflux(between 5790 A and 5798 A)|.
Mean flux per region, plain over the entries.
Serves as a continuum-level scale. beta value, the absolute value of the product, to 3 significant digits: 12.1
